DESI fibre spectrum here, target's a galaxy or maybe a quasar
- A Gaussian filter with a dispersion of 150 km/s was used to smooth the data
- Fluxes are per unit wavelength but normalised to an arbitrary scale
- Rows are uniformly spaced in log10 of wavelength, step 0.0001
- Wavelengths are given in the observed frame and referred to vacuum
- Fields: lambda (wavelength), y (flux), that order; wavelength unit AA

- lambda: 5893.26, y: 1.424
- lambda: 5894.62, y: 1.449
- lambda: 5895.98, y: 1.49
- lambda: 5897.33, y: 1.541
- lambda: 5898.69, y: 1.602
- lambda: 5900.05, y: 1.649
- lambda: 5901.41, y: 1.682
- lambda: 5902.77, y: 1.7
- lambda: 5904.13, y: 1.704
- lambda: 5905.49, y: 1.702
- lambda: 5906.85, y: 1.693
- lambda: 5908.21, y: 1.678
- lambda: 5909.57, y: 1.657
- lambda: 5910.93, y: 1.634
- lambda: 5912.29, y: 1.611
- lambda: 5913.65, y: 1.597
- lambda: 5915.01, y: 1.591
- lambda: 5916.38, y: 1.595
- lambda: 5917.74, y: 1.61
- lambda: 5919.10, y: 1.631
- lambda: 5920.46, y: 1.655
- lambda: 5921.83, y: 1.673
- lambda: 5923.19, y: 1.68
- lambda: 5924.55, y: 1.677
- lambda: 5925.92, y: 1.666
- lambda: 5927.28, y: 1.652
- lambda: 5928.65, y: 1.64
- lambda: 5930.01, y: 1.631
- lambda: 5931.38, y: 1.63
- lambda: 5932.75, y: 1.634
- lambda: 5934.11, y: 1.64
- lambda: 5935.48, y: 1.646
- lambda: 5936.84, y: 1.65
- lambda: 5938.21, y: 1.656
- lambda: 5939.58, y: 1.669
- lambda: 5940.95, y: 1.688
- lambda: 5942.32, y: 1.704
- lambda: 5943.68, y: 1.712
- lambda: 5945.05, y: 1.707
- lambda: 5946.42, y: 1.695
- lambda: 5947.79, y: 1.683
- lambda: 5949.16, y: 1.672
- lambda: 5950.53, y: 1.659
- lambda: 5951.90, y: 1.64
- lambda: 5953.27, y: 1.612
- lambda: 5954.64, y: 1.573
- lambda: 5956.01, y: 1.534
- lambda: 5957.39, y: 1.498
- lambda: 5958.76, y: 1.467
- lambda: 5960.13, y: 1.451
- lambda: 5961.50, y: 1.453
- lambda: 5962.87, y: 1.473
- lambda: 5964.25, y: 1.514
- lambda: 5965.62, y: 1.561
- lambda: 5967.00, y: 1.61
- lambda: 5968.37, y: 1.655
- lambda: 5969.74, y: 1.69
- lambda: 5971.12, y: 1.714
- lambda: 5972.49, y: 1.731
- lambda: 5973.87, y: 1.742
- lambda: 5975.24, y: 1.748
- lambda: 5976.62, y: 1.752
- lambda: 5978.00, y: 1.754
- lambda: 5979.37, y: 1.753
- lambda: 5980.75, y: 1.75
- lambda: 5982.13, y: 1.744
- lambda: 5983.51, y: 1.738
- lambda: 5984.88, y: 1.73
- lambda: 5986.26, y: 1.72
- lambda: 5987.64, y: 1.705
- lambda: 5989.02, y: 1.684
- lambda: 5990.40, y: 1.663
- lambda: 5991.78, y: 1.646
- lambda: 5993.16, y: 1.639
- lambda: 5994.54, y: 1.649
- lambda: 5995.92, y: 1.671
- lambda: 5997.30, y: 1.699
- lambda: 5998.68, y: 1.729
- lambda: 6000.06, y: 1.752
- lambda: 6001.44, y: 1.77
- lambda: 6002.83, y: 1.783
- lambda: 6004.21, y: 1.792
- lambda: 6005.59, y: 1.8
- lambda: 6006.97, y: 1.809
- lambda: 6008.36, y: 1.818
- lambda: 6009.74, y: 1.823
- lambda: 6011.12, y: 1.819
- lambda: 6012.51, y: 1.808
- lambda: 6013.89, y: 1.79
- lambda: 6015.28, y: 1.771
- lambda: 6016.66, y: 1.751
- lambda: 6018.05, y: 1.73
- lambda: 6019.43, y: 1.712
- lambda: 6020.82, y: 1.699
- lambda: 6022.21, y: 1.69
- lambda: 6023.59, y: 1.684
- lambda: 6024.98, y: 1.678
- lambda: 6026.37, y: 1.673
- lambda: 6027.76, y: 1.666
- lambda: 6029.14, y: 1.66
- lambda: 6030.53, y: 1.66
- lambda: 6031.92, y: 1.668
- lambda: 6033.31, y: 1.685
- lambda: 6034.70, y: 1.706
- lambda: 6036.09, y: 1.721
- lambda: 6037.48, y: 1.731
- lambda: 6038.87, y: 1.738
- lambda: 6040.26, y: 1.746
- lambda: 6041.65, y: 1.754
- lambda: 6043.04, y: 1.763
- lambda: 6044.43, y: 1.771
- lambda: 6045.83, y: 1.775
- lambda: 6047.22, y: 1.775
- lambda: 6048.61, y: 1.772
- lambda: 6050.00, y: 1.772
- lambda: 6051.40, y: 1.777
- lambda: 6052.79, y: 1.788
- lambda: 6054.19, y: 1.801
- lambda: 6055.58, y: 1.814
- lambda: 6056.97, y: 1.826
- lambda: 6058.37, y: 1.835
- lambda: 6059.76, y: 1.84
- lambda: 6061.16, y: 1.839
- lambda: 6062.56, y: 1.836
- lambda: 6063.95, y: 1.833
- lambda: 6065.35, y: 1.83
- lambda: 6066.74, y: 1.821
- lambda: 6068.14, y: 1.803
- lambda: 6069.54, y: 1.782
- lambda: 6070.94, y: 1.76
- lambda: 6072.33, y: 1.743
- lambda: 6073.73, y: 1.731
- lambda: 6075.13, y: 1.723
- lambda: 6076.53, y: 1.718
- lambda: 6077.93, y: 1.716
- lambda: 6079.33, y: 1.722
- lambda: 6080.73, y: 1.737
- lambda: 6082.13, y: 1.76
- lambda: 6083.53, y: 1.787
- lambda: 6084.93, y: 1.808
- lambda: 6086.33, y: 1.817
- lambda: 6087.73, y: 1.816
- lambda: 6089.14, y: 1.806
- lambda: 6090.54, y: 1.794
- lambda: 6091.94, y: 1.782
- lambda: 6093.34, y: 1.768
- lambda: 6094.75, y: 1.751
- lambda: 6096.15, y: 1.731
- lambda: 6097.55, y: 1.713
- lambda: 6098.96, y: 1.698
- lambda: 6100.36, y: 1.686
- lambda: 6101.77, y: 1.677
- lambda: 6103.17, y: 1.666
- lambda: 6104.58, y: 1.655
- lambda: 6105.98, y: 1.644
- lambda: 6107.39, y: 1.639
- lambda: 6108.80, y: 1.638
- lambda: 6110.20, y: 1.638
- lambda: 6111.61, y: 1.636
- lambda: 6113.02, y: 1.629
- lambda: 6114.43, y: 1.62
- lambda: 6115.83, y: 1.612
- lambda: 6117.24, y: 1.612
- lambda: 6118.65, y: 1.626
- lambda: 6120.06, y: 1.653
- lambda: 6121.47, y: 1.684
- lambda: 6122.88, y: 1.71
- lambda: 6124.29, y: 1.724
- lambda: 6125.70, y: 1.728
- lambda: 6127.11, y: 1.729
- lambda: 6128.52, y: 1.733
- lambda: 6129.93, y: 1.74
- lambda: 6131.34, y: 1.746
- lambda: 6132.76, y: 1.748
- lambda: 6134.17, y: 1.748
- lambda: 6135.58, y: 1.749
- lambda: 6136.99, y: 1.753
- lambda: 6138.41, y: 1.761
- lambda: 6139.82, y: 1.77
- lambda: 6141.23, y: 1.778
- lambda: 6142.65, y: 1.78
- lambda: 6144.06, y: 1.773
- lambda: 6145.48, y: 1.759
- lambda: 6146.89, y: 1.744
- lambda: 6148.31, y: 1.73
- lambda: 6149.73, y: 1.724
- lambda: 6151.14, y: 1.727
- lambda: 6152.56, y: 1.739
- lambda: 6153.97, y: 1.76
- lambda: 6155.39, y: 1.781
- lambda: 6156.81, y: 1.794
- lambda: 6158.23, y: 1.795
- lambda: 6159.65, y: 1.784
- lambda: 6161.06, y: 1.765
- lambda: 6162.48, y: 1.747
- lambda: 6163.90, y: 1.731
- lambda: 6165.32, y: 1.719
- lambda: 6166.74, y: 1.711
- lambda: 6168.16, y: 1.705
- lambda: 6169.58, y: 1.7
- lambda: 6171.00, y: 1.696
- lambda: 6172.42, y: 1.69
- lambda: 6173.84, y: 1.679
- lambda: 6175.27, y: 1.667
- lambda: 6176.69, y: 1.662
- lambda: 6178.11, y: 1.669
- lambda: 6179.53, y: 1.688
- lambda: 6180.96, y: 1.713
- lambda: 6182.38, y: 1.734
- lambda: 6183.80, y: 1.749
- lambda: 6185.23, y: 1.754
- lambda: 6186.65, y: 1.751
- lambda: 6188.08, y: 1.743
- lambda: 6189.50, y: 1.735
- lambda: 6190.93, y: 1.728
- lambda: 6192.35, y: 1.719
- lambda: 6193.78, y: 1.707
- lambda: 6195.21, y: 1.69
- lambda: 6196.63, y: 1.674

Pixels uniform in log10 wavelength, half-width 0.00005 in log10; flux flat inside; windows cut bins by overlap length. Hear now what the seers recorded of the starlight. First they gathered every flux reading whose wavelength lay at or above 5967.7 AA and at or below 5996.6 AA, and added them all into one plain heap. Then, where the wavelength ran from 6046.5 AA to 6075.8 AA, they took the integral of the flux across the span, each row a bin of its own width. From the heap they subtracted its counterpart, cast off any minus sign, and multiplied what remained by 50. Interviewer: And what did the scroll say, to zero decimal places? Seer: 837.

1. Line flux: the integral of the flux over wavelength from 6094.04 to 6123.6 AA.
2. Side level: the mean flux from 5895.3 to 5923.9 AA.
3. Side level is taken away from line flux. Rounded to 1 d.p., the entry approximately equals 47.5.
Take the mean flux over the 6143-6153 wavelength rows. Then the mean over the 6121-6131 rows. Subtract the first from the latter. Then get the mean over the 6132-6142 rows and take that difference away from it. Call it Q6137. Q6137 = 1.78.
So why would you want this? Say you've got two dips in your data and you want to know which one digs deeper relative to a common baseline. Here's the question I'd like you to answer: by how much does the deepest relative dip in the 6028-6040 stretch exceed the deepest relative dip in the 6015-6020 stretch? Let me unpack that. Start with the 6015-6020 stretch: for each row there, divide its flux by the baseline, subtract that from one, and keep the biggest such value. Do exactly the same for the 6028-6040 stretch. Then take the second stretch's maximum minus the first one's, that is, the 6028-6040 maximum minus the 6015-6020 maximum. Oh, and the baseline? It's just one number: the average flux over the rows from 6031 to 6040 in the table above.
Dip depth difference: 0.030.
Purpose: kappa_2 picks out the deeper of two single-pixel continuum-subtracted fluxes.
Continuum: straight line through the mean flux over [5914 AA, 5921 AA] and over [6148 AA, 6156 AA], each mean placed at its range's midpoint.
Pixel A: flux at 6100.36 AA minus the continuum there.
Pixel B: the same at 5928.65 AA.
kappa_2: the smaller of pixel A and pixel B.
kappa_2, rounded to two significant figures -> -0.030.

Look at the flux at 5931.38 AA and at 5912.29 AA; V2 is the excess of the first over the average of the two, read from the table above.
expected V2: 0.01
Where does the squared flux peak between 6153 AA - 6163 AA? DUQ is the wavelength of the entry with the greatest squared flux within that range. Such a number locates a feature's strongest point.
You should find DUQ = 6158.23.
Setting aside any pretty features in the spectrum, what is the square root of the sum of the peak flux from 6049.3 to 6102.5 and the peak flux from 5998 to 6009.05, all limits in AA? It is 1.91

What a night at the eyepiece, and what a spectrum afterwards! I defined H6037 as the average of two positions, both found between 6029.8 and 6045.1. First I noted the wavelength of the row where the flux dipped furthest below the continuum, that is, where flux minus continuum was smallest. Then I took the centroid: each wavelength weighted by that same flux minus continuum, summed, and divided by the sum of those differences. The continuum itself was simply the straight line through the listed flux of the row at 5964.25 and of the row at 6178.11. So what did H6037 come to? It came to 6034.5 AA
